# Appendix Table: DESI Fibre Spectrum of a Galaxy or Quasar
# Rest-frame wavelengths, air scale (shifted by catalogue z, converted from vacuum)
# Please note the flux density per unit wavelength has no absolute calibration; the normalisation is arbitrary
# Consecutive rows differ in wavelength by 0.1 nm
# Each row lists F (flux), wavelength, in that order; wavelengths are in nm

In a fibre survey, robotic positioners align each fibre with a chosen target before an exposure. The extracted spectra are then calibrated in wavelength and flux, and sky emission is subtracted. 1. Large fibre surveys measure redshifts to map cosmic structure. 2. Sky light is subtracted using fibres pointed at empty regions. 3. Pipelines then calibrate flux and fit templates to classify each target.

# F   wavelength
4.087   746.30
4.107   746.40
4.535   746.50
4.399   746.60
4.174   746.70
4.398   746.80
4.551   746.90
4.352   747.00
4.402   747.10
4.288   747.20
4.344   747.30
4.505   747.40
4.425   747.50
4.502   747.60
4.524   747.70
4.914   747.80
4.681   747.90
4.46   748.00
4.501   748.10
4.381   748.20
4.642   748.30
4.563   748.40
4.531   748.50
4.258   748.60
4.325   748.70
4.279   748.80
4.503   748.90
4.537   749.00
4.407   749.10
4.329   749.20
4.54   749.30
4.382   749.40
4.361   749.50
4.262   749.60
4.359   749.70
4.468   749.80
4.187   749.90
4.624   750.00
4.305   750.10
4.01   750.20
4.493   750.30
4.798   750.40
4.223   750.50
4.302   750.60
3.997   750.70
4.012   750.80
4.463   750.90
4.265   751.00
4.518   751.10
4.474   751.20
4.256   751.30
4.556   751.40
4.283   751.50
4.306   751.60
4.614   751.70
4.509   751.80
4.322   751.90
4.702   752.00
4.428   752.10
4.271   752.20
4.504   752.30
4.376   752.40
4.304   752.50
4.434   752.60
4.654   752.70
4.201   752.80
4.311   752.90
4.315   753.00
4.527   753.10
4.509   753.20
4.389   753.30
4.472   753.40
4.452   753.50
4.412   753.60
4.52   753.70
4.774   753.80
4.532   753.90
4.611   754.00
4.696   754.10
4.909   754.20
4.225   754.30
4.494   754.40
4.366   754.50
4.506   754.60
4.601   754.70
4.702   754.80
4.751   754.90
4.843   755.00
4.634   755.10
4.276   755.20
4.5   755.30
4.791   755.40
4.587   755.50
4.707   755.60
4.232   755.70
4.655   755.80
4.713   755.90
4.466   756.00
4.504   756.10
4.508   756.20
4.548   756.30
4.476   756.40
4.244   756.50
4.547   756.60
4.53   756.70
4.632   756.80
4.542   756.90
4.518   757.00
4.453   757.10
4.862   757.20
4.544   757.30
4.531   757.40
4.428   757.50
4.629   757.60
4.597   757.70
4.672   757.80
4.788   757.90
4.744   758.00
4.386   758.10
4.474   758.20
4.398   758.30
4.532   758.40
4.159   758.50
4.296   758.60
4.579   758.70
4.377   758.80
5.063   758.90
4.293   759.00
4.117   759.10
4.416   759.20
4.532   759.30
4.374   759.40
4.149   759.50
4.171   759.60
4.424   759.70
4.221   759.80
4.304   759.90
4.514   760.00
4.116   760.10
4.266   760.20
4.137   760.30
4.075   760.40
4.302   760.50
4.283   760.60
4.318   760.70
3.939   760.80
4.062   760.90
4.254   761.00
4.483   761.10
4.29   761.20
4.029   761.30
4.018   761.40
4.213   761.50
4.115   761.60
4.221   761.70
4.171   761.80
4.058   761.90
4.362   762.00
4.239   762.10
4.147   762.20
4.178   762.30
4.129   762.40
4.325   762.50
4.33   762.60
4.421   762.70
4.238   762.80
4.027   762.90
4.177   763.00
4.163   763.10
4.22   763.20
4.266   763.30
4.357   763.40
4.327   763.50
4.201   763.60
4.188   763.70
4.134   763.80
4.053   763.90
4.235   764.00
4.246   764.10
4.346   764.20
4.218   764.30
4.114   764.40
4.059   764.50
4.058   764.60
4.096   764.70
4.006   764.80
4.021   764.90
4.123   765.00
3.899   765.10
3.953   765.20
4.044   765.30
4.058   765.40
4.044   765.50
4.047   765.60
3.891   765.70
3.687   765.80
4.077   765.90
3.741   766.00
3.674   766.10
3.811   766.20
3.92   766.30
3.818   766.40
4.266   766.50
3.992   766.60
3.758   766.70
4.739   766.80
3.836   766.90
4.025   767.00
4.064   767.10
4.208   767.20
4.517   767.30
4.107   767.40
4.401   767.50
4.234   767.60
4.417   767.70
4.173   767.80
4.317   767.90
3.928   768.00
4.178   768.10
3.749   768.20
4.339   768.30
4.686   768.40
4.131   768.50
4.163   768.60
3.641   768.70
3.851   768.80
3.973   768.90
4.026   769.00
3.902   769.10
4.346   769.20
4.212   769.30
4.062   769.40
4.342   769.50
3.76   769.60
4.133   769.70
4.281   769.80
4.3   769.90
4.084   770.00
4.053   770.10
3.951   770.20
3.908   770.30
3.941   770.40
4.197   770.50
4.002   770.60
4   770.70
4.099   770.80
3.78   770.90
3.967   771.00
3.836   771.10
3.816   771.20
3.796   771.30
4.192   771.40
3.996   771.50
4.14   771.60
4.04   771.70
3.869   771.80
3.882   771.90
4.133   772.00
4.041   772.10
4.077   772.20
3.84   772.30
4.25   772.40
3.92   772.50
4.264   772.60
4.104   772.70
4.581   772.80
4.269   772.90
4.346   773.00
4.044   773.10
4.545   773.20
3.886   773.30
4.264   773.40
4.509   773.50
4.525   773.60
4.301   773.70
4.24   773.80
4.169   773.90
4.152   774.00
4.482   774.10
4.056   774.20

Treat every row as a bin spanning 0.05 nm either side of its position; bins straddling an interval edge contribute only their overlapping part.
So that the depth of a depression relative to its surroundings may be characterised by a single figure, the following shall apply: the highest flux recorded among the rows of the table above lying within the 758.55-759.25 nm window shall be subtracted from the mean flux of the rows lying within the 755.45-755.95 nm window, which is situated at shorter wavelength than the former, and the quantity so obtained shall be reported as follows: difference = -0.48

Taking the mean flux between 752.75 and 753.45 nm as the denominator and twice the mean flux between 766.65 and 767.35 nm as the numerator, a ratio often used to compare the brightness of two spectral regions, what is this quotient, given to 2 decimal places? 1.90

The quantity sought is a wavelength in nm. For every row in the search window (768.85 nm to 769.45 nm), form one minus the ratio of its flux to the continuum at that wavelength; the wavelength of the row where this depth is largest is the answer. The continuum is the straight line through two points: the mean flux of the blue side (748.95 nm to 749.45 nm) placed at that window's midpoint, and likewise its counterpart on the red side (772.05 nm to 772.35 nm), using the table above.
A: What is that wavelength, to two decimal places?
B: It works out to 769.10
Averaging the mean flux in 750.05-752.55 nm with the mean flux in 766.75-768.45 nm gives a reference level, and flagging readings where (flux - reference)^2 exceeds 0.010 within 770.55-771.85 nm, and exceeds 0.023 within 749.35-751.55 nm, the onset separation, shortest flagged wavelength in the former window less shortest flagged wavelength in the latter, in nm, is 20.80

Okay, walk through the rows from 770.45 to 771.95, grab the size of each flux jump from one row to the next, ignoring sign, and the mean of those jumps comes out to 0.142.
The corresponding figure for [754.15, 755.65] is 0.212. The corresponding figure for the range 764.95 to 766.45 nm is 0.136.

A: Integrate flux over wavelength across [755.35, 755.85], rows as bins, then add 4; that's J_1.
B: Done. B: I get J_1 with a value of 6.30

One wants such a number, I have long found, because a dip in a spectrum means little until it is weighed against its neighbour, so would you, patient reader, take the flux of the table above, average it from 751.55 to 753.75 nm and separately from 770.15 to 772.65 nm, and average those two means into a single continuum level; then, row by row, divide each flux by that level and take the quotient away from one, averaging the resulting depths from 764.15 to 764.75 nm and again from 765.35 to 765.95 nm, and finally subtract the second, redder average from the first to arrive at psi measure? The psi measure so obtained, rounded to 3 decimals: -0.043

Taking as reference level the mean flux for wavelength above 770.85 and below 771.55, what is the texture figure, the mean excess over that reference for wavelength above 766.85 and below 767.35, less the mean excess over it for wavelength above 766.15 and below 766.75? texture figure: 0.20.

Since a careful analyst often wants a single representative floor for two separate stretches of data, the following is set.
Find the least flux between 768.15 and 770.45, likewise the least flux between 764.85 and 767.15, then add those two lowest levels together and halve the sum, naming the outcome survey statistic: 3.7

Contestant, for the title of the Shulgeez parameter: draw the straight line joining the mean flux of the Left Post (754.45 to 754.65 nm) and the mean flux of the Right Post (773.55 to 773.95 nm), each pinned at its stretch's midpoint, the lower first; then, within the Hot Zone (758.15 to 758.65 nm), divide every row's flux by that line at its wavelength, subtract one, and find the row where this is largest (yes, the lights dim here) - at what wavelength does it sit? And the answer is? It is 758.40 nm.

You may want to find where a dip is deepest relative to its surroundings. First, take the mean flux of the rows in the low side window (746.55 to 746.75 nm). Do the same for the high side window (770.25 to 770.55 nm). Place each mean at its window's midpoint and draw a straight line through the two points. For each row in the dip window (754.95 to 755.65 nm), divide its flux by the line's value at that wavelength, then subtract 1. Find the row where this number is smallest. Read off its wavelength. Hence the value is 755.20 nm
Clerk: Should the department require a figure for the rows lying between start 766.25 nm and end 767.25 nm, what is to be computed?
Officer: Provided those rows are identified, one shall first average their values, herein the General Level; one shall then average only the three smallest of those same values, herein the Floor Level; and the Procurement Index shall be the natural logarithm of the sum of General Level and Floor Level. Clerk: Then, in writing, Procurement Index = 2.06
